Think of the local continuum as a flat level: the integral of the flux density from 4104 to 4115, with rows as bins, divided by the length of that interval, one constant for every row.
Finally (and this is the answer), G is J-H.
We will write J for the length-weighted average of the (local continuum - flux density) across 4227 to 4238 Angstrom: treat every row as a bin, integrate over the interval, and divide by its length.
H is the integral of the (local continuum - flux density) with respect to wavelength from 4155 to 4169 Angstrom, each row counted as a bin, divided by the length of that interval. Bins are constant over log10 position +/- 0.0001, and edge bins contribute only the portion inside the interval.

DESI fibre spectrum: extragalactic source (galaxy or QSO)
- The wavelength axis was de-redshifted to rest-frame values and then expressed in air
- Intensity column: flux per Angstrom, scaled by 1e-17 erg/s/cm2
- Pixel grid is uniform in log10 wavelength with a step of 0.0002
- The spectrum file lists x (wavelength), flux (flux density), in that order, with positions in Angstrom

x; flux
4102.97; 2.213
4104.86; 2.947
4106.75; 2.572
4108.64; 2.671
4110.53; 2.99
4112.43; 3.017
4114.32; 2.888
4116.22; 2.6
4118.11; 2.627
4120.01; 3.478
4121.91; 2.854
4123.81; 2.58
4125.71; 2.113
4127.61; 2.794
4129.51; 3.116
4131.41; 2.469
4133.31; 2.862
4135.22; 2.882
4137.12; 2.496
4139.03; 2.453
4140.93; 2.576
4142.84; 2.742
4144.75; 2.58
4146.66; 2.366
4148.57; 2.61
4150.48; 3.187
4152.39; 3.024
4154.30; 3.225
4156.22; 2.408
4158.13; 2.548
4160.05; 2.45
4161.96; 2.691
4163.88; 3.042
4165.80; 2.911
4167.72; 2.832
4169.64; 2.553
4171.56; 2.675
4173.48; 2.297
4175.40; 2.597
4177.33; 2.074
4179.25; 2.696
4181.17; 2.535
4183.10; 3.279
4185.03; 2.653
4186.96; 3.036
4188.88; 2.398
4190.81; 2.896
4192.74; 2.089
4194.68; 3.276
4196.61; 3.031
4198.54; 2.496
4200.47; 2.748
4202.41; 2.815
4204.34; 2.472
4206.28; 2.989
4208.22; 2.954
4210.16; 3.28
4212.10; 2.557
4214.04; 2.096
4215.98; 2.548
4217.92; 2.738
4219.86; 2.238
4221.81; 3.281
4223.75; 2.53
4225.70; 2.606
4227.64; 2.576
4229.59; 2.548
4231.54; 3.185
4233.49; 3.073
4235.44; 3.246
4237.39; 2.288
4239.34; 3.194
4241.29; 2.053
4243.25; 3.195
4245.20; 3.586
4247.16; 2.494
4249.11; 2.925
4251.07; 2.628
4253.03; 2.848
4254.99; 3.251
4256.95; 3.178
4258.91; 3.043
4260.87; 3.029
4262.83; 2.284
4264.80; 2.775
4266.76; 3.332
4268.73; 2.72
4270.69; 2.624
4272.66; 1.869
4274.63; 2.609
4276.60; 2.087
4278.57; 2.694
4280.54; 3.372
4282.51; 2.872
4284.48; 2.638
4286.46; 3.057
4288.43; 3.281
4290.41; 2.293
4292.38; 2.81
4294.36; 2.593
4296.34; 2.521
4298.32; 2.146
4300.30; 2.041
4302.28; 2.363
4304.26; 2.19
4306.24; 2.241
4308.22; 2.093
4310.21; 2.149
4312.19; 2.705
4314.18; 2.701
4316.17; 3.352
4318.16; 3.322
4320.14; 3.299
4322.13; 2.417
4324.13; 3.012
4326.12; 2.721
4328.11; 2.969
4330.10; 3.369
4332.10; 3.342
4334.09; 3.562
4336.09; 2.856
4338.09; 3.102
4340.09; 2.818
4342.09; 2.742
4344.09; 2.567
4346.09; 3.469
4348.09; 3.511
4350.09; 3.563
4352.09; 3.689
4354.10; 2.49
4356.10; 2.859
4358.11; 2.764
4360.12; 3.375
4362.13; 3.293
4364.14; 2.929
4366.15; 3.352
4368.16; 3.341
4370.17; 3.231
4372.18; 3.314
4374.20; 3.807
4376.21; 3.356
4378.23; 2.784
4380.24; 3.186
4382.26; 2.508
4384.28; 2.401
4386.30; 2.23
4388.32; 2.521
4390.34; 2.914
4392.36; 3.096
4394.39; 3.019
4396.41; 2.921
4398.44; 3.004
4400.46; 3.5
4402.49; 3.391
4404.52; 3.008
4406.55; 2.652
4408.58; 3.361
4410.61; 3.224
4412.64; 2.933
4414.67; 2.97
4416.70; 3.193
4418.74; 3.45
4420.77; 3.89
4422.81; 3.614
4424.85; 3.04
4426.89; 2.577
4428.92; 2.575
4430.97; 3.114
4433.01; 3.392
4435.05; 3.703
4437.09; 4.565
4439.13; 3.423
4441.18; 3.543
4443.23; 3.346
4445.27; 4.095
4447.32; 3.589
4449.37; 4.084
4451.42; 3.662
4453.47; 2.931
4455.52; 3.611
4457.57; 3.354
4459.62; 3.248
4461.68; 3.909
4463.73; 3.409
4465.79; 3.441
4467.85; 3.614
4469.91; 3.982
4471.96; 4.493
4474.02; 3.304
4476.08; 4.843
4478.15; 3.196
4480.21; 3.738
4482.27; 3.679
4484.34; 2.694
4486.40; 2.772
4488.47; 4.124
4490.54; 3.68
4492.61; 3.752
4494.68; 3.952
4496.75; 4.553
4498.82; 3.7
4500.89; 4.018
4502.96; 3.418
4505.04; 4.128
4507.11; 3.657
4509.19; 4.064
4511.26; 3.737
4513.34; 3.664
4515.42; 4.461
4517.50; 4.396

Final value -0.1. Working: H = 0.1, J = 0.0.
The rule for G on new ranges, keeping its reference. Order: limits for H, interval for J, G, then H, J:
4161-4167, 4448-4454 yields -0.7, 0.0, -0.8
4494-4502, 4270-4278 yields 1.7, -1.2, 0.5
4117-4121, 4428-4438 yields -0.4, -0.2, -0.6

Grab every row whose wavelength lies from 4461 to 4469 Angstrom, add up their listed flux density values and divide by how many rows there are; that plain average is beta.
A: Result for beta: 3.59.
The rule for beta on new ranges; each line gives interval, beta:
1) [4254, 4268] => 2.98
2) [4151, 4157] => 2.89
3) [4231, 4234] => 3.13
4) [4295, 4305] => 2.25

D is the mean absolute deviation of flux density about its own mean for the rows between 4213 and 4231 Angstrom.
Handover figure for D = 0.202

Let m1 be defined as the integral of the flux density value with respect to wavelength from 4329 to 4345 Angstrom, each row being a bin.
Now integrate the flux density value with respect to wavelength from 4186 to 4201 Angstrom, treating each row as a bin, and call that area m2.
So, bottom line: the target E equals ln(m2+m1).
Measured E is 4.50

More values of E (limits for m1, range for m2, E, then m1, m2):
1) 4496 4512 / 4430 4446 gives 4.79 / 62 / 58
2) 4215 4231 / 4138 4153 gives 4.41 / 42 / 40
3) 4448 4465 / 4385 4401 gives 4.66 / 60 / 46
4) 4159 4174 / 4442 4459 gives 4.62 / 40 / 61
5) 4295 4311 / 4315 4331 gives 4.44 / 36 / 49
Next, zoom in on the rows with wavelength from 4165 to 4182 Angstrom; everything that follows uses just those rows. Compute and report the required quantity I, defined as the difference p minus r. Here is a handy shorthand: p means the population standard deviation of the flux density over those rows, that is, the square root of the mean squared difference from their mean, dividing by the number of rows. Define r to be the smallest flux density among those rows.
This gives -1.8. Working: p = 0.24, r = 2.074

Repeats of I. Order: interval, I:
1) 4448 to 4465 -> -2.6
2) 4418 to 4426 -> -2.7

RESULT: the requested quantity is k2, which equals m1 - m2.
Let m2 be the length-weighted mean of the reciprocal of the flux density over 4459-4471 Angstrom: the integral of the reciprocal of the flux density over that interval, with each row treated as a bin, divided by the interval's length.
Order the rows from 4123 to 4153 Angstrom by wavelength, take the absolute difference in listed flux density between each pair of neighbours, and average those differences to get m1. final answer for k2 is 0.03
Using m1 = 0.31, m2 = 0.28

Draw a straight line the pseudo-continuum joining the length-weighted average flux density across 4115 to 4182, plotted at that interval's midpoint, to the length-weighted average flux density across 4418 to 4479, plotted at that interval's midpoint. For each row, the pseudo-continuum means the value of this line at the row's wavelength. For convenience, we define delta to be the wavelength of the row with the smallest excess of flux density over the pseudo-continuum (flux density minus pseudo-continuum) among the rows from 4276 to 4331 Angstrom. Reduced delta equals 4300.30 Angstrom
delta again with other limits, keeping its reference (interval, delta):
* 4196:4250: 4241.29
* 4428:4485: 4484.34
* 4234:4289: 4272.66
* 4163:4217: 4214.04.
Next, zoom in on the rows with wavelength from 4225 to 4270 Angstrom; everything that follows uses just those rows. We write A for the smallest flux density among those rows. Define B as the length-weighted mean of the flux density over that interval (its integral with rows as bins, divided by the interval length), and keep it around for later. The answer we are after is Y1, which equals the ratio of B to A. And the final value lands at 1.40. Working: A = 2.053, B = 2.87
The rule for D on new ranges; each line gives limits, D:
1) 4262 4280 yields 0.317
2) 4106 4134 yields 0.239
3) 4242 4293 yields 0.325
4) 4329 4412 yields 0.322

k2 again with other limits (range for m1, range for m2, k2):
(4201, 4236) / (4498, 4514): 0.11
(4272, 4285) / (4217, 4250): 0.18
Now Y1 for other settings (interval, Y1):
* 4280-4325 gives 1.31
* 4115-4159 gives 1.29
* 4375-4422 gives 1.36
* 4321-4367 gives 1.27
